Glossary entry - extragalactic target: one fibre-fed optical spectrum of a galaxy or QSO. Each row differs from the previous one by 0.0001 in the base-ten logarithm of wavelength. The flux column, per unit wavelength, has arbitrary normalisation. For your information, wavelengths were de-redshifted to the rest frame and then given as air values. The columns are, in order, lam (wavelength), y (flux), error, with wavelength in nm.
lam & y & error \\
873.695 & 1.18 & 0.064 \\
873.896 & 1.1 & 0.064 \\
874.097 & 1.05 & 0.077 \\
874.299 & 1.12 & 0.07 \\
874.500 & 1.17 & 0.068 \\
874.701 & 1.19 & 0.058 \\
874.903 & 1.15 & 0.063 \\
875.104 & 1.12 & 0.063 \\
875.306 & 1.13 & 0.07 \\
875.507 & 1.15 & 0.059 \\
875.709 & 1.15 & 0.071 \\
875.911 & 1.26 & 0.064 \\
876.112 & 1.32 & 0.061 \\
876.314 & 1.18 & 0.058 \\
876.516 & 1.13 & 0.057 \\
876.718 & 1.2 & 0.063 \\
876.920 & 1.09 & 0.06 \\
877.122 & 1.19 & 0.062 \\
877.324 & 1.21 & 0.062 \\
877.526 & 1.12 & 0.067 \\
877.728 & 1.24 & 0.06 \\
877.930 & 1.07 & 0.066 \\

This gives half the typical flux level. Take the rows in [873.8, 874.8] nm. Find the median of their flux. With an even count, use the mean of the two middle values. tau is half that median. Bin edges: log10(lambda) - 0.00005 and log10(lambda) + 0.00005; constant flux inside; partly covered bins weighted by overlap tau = 0.560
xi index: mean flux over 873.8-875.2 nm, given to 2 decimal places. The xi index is 1.13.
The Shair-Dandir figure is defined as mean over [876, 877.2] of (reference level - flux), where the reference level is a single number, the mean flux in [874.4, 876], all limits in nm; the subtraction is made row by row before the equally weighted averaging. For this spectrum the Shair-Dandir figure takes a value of -0.02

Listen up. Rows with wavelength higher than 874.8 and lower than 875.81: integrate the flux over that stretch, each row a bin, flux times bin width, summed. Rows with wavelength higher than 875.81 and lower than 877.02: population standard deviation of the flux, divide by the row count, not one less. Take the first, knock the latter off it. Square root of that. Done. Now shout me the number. 1.0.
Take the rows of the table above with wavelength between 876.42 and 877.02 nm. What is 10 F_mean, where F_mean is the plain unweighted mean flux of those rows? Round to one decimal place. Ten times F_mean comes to 11.4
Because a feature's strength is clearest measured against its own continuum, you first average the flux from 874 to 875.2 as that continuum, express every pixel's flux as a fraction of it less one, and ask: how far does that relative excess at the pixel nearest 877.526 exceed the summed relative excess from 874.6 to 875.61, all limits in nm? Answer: -0.076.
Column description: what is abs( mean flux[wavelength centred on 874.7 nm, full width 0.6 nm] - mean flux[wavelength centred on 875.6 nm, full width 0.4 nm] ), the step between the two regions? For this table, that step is 0.020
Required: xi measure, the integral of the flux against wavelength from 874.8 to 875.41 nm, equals 0.69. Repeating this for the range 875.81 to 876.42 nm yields 0.76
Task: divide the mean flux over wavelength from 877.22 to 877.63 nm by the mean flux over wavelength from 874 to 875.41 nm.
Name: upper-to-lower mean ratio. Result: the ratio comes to 1.03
